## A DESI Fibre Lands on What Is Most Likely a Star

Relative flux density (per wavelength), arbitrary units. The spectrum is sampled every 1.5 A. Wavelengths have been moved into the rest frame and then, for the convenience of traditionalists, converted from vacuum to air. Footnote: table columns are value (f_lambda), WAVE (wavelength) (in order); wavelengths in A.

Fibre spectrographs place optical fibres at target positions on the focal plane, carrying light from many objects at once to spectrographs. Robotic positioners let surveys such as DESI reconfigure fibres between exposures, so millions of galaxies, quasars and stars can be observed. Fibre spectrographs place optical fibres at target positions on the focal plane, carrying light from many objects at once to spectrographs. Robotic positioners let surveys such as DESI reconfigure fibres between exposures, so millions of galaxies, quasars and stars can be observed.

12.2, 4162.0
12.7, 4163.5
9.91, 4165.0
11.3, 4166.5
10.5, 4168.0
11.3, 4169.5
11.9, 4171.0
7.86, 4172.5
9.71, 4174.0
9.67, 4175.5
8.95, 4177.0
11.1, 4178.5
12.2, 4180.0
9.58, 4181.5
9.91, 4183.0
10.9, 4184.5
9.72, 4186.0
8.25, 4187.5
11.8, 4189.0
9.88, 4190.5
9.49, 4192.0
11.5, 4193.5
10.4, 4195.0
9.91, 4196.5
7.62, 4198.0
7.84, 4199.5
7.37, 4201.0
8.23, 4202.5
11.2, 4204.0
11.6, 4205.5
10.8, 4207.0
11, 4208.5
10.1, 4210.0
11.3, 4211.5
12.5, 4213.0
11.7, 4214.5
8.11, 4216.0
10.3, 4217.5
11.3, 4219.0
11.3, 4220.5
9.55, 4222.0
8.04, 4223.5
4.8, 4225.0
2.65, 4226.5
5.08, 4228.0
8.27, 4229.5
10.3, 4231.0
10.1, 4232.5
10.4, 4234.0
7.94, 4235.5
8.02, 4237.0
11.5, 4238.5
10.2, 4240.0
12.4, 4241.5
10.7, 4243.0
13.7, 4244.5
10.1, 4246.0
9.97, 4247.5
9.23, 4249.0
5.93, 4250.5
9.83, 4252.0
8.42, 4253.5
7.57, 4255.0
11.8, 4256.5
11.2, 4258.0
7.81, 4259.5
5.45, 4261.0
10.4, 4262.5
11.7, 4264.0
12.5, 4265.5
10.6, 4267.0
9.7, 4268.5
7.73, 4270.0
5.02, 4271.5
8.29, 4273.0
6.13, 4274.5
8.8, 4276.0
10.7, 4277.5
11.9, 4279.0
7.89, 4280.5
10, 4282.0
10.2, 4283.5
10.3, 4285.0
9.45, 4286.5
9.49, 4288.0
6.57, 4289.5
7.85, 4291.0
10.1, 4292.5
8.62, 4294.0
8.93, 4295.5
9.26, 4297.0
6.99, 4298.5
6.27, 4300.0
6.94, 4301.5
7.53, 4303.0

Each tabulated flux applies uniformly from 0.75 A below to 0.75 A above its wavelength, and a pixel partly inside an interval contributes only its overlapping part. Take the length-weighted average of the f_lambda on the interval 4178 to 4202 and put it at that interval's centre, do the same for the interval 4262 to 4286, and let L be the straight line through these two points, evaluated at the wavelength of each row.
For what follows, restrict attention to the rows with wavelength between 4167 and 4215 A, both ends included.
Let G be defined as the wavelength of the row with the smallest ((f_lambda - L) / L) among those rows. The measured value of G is 4201.0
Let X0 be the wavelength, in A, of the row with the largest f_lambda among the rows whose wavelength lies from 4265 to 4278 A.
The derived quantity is 4265.5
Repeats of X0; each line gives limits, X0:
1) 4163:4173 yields 4163.5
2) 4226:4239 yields 4238.5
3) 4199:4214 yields 4213.0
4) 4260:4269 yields 4265.5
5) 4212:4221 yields 4213.0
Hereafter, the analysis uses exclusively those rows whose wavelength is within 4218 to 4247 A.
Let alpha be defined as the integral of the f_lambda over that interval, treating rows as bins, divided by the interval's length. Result 9.3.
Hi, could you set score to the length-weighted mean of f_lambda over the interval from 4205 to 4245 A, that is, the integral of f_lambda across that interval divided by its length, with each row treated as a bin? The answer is 9.7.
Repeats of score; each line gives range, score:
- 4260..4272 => 9.2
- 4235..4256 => 9.7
